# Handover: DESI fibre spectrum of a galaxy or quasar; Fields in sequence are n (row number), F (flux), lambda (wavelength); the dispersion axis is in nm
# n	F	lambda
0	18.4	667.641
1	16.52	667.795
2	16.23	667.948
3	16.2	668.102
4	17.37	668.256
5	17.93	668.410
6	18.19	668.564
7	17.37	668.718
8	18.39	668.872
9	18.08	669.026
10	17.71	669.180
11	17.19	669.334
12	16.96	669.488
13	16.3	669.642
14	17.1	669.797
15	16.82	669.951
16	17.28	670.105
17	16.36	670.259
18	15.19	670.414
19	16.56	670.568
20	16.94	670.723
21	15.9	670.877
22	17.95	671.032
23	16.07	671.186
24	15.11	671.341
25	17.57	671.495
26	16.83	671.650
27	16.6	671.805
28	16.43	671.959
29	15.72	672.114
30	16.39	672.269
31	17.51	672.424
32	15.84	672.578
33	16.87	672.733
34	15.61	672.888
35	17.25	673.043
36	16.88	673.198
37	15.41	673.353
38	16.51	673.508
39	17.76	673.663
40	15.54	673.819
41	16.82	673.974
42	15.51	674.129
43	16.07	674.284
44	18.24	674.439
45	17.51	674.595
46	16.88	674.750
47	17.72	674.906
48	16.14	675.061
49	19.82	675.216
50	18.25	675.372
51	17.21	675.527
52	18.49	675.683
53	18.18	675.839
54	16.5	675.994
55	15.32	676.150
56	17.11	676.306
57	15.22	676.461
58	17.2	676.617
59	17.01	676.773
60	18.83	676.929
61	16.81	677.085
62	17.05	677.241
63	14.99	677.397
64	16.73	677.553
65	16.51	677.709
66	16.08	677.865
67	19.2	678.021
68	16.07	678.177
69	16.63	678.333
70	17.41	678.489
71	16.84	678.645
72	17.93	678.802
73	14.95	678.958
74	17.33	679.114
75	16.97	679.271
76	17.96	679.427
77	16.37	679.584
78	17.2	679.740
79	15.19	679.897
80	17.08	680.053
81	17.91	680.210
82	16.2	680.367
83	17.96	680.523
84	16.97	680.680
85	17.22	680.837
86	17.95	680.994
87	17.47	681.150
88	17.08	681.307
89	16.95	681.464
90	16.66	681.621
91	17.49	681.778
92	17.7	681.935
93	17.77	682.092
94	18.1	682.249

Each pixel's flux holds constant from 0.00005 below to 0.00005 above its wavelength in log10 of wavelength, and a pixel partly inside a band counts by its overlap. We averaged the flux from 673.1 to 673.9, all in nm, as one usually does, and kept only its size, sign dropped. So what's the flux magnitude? 16.4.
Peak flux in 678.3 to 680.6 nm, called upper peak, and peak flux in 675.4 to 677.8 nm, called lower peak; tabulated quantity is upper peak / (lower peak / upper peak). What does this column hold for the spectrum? 17.1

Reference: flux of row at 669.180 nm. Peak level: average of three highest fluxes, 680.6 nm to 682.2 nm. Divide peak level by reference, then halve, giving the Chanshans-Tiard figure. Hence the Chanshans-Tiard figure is 0.50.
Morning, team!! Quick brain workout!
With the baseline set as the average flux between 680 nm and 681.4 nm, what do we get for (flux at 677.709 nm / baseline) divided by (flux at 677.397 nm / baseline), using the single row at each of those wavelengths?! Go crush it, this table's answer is 1.10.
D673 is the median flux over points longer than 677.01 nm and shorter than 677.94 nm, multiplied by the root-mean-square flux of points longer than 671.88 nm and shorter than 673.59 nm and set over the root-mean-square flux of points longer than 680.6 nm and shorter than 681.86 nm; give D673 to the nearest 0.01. 15.84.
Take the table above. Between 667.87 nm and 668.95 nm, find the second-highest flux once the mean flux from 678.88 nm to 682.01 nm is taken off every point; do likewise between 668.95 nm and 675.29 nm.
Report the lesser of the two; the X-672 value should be 1.16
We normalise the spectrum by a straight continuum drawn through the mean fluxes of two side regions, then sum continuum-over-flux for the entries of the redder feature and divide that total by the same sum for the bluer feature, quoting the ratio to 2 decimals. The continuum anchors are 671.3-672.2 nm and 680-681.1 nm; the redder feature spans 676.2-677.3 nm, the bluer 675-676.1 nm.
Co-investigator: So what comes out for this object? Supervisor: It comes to 1.05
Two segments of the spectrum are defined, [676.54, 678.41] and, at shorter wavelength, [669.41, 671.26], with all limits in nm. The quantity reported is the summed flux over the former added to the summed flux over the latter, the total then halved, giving 201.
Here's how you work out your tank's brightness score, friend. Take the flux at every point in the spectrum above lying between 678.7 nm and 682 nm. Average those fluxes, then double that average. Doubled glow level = 34.1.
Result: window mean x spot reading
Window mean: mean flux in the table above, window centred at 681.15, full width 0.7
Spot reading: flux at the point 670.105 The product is 300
